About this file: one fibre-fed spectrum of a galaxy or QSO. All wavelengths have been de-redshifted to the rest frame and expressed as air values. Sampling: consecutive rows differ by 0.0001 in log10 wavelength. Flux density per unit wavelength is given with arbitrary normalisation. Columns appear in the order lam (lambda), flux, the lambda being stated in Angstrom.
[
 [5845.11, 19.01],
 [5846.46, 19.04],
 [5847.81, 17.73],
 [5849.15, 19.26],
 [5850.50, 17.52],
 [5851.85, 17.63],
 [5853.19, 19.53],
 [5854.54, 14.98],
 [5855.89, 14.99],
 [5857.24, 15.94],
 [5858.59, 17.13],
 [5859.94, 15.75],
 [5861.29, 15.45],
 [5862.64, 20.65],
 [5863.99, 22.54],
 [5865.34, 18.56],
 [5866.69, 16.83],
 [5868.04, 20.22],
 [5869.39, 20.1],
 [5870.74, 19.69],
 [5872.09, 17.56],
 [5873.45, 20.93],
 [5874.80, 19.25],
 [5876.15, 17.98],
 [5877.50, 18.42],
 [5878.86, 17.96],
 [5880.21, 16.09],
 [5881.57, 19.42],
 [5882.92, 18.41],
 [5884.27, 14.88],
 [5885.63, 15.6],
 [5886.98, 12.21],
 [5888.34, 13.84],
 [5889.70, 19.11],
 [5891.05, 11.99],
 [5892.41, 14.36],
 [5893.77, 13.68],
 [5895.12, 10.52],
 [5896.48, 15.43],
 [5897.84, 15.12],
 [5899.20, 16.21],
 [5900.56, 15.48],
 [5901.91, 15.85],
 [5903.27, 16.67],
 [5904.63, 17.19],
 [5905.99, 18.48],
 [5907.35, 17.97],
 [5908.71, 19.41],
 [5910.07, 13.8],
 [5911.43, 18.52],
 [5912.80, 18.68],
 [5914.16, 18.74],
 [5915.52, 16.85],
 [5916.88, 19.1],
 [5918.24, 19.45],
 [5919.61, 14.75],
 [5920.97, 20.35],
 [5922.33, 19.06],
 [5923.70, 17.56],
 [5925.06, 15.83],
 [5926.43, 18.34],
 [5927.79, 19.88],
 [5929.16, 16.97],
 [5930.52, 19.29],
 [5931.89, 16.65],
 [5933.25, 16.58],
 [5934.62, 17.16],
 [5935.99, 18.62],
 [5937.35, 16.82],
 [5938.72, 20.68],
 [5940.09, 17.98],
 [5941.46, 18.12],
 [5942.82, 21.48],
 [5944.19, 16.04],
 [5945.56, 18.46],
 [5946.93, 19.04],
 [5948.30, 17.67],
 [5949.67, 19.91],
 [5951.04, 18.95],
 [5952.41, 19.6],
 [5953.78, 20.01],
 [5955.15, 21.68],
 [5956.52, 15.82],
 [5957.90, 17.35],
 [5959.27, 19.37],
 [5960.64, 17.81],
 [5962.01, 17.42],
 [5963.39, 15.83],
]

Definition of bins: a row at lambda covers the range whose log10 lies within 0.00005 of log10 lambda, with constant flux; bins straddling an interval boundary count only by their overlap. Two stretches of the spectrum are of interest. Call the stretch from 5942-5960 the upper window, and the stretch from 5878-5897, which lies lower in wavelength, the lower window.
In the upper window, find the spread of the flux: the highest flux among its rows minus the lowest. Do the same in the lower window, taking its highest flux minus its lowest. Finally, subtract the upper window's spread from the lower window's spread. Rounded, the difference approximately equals 3.0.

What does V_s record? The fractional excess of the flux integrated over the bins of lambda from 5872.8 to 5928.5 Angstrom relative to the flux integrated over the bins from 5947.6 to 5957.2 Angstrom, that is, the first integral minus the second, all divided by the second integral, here 4.1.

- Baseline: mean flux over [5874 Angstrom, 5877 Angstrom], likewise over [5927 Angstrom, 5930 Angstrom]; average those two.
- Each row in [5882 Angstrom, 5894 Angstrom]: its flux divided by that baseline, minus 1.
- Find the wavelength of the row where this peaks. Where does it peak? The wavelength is 5889.70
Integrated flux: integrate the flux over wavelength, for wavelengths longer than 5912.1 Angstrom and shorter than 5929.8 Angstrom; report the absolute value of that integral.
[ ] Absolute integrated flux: 321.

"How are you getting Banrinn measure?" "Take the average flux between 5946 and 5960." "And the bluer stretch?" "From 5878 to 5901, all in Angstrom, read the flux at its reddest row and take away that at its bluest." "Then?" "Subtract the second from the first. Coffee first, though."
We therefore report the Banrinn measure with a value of 21.4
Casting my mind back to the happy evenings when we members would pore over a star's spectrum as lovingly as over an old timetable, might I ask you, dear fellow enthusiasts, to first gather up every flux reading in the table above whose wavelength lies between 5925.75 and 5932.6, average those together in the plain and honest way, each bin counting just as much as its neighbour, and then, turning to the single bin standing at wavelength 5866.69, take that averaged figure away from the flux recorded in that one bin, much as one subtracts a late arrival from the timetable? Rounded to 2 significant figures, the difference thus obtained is -1.4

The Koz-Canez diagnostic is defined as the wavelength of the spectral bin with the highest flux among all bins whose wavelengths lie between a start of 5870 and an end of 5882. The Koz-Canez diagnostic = 5873.45 Angstrom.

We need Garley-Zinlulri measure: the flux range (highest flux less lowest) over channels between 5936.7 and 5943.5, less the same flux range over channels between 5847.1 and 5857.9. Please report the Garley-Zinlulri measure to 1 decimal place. 0.1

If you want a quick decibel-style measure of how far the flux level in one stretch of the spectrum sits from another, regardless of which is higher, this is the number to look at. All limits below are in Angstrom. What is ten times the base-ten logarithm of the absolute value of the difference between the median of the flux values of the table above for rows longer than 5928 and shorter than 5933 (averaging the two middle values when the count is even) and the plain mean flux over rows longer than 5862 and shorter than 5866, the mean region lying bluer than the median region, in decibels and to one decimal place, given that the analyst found 5.6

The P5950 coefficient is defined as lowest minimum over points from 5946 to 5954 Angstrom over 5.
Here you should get 3.5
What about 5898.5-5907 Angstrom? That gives 3.1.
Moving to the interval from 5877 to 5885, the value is 3.0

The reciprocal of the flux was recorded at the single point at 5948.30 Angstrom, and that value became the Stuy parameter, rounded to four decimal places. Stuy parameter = 0.0566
